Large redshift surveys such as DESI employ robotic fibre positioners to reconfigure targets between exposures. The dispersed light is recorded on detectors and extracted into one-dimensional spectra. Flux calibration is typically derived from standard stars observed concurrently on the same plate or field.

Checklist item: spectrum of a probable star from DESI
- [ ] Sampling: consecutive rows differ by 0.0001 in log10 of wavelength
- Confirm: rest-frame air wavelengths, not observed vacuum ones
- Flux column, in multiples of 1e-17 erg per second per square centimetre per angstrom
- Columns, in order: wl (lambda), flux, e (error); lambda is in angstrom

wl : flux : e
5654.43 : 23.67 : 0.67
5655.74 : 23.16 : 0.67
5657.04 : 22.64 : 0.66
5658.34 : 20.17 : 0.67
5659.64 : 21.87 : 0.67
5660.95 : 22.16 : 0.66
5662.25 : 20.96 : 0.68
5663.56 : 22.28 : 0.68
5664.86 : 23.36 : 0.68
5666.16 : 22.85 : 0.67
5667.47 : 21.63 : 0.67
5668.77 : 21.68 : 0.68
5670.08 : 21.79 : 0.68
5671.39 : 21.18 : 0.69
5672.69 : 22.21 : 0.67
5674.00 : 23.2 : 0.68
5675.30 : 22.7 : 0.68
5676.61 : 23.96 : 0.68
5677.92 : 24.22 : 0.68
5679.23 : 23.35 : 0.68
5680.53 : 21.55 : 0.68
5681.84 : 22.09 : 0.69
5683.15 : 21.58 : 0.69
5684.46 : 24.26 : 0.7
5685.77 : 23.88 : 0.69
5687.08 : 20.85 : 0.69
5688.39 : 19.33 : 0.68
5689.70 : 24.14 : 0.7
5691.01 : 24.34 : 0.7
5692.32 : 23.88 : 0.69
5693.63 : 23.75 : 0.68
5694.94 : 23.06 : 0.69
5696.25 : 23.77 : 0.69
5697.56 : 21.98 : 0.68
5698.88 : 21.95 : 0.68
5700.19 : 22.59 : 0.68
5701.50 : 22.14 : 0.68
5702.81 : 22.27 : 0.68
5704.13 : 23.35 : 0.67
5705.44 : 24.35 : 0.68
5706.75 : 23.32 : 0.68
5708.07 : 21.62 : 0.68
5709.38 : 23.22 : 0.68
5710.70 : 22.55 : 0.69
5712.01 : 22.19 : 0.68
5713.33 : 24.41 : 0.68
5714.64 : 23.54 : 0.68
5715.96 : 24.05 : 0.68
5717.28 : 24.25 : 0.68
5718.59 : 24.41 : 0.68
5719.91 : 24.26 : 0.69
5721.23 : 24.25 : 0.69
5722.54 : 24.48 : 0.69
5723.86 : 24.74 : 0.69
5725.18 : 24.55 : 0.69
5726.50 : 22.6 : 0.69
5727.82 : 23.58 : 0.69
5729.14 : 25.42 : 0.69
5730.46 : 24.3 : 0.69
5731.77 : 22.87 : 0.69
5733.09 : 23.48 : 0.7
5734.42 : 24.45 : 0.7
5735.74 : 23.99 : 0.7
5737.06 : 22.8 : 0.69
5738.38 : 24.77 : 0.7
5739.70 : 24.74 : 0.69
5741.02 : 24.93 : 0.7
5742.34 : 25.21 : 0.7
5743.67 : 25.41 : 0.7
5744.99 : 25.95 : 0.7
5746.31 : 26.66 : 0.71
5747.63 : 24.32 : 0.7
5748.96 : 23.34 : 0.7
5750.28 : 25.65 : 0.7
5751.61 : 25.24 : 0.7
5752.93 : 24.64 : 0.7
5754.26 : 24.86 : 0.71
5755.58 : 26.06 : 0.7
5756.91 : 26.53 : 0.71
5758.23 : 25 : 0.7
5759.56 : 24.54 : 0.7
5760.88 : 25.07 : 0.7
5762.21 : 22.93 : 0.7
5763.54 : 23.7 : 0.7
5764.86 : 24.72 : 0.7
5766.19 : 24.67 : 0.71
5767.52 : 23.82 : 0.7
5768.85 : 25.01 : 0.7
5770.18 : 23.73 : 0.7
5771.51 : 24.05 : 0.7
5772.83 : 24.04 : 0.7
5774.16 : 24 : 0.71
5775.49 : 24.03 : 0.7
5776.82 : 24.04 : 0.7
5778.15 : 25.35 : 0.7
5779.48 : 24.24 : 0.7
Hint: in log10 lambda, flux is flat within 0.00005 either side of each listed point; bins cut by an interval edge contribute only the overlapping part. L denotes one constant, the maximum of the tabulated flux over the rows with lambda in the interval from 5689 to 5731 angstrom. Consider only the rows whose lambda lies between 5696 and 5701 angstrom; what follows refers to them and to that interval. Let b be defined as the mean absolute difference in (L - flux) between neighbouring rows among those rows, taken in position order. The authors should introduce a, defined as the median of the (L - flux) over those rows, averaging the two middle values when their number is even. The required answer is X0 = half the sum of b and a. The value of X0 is 1.98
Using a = 3.1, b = 0.8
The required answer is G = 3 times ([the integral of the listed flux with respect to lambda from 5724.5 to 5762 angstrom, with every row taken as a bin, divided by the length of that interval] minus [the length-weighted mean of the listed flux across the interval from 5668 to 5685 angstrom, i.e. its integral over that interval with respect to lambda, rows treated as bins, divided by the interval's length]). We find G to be 6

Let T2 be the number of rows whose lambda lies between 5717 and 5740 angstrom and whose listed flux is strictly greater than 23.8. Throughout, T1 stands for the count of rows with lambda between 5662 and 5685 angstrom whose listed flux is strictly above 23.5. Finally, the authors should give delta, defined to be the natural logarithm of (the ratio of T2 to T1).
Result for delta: 1.5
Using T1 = 3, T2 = 13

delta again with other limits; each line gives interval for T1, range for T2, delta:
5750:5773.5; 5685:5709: -1.2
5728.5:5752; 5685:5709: -1.0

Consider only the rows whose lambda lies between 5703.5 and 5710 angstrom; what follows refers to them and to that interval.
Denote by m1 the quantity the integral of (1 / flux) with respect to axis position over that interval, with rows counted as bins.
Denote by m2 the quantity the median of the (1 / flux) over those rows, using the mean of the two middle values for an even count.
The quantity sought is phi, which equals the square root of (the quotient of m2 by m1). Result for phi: 0.391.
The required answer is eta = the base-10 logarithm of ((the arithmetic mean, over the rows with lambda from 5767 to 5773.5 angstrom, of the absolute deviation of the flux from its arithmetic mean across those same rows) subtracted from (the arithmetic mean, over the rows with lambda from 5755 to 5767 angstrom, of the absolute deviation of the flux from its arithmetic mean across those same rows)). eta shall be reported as -0.4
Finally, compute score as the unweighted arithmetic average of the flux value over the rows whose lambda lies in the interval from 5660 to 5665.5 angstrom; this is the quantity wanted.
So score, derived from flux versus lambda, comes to 22.2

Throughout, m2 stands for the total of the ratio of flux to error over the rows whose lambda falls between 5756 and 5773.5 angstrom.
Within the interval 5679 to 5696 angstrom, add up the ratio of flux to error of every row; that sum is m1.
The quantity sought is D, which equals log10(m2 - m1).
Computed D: 1.37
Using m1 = 429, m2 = 453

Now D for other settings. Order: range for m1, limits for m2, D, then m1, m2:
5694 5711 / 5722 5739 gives 1.19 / 435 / 450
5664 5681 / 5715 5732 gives 1.37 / 433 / 456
